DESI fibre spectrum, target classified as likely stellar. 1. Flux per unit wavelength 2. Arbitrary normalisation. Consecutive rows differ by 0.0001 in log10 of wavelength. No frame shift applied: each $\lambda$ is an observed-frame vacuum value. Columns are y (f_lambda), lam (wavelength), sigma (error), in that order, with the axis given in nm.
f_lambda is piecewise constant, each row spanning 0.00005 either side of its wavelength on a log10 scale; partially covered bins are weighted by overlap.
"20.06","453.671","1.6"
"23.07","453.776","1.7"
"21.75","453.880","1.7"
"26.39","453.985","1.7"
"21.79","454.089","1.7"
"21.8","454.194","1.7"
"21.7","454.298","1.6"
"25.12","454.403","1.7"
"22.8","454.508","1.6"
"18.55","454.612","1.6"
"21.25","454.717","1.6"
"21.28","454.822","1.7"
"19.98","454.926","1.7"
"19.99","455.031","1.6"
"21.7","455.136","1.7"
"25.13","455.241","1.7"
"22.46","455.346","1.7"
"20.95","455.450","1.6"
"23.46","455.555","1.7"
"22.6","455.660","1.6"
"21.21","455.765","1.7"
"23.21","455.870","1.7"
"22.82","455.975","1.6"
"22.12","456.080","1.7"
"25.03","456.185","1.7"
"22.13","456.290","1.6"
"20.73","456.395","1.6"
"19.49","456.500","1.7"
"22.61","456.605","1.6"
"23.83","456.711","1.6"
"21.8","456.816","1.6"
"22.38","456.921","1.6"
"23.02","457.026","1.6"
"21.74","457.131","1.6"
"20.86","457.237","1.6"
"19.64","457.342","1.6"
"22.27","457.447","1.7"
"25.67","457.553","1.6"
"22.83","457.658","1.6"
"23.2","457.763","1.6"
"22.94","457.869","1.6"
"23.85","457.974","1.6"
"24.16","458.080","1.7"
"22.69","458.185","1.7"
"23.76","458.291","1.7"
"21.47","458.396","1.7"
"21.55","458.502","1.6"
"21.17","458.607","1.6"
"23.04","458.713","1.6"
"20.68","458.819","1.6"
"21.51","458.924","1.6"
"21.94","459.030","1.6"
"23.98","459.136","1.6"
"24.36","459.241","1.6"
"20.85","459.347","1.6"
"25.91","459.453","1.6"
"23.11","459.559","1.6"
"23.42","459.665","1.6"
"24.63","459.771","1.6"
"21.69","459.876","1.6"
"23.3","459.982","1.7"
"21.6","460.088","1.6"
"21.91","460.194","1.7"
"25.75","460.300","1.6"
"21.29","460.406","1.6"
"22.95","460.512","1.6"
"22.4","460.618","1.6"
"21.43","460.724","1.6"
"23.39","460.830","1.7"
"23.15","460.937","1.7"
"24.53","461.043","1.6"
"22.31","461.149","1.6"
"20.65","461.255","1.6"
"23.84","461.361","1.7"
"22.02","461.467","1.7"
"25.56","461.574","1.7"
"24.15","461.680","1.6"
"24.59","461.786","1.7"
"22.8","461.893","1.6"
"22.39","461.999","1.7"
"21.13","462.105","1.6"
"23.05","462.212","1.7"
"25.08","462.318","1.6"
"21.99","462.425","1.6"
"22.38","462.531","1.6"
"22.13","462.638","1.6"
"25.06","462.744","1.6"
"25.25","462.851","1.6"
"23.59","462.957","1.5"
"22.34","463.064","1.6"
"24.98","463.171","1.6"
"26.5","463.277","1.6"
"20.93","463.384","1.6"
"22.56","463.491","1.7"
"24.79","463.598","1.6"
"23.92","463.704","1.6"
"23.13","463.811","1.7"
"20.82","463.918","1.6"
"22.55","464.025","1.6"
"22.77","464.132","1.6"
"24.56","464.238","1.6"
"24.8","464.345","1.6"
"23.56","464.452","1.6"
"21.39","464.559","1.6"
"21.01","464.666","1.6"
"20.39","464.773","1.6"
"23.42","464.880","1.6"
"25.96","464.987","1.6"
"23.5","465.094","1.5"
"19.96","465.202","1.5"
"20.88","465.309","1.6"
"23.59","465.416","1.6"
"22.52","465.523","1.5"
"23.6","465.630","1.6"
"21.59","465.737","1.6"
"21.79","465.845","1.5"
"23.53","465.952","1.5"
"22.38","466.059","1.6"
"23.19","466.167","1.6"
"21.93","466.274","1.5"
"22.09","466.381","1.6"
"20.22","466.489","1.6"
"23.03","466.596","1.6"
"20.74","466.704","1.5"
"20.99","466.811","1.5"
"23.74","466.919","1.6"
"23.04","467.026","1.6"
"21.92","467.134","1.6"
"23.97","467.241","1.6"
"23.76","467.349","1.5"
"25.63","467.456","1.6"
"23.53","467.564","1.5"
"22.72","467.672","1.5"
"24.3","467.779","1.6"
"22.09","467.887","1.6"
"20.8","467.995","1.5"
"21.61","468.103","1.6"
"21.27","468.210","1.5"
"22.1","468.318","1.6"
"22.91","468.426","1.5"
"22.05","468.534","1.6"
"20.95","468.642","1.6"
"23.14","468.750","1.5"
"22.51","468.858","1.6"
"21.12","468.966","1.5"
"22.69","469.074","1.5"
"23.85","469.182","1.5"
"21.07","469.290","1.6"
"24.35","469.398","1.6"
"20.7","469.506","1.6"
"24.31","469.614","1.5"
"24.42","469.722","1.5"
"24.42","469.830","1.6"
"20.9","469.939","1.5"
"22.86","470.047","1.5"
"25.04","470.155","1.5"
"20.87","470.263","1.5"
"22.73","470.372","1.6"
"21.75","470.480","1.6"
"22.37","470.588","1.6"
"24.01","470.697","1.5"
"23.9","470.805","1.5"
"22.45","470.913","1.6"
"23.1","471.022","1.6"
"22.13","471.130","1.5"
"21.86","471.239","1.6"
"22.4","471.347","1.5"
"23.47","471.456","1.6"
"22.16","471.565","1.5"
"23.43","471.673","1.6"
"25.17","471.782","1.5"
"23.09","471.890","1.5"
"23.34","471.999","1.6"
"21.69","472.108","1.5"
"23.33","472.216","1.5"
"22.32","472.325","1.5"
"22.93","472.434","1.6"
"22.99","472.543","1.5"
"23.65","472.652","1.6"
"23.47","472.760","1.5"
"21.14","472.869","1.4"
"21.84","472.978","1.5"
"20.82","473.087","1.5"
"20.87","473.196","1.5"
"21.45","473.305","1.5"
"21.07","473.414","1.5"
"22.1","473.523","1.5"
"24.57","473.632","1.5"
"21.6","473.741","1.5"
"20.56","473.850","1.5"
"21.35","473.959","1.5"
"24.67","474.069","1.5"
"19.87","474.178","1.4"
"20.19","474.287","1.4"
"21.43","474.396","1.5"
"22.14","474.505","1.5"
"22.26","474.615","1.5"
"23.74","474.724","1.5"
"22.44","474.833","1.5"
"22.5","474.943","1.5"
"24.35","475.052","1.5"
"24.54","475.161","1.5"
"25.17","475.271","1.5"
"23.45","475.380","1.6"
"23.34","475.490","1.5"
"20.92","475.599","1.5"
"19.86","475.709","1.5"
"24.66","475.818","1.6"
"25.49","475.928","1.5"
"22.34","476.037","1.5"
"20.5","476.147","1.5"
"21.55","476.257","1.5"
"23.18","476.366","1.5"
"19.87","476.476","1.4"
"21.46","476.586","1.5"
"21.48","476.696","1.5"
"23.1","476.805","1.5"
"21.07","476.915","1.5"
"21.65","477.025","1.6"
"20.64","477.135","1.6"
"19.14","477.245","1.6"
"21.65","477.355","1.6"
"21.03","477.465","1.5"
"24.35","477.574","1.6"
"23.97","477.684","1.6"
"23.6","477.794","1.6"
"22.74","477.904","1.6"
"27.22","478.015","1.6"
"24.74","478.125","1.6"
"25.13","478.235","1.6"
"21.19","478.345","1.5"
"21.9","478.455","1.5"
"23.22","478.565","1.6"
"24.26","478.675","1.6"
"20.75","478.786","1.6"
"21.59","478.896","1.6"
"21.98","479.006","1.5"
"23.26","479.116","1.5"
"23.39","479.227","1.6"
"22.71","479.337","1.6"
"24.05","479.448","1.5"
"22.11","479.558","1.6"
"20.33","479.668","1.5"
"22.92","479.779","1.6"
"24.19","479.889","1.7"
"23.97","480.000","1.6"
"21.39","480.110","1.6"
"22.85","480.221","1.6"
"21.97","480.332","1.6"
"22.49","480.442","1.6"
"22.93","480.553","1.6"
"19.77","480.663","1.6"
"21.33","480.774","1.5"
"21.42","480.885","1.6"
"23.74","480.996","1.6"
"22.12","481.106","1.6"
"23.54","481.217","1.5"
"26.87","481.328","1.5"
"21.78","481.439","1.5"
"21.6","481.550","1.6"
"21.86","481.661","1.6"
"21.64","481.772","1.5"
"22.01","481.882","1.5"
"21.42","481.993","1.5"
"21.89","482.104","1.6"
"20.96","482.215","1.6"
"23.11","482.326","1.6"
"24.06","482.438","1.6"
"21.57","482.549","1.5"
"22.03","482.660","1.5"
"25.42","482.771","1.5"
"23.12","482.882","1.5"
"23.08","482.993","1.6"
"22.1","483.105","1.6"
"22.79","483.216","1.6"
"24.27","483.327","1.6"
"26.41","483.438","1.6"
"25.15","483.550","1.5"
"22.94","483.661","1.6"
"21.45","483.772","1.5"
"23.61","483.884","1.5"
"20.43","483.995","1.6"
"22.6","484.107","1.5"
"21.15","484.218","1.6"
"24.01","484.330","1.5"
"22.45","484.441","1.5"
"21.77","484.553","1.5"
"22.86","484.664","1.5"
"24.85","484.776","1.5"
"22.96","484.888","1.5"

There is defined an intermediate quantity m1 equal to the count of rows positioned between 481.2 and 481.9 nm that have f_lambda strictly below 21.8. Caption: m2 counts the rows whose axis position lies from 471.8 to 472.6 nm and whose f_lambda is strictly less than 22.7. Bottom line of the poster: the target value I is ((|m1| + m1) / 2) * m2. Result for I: 6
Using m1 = 3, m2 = 2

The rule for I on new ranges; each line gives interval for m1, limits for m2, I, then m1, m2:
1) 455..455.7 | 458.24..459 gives 15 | 3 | 5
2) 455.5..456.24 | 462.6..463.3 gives 2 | 1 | 2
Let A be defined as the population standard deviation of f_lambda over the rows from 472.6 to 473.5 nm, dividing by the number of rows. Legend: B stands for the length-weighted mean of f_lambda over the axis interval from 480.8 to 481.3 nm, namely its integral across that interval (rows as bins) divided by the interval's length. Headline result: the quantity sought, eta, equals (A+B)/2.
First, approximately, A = 1.07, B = 22.8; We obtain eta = 11.96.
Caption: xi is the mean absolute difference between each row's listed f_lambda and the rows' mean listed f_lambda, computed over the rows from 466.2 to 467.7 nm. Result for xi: 1.16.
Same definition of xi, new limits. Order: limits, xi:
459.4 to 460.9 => 1.16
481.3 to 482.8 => 1.30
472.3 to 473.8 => 0.96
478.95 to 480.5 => 0.84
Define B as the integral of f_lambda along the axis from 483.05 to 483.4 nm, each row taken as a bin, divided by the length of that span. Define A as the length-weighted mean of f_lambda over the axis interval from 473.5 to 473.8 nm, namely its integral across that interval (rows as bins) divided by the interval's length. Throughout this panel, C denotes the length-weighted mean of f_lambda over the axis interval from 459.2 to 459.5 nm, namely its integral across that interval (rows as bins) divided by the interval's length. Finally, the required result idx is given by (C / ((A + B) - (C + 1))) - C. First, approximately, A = 22.8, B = 23.3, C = 23.6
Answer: -22.5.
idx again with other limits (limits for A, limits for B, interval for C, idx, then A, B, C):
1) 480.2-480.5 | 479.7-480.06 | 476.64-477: -20.9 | 22.4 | 23.4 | 21.9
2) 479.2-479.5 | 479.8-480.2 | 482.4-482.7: -21.5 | 23.4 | 23.1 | 22.5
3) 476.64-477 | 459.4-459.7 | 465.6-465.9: -21.2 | 21.9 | 24.2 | 22.2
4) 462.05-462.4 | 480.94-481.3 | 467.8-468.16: -20.8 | 23.0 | 23.4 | 21.8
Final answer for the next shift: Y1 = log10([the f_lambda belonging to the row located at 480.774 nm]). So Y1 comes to 1.33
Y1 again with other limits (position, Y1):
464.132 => 1.36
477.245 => 1.28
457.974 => 1.38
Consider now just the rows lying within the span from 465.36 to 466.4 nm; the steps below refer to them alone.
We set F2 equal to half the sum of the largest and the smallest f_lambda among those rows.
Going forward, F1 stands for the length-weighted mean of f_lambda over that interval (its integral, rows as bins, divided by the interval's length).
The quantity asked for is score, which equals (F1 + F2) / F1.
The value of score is 2.00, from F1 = 22.6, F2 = 22.6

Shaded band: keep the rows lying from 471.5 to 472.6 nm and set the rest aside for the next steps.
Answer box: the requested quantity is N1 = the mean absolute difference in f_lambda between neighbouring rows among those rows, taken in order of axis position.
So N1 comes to 1.1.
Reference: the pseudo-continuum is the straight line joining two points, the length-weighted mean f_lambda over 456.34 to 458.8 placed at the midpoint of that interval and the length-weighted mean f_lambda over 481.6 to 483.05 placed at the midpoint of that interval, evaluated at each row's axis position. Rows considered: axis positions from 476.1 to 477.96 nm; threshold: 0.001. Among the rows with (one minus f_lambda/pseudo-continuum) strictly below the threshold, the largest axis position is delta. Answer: 477.904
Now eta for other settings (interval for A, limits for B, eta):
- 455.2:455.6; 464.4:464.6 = 12.02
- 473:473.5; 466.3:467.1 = 11.11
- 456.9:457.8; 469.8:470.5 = 12.10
